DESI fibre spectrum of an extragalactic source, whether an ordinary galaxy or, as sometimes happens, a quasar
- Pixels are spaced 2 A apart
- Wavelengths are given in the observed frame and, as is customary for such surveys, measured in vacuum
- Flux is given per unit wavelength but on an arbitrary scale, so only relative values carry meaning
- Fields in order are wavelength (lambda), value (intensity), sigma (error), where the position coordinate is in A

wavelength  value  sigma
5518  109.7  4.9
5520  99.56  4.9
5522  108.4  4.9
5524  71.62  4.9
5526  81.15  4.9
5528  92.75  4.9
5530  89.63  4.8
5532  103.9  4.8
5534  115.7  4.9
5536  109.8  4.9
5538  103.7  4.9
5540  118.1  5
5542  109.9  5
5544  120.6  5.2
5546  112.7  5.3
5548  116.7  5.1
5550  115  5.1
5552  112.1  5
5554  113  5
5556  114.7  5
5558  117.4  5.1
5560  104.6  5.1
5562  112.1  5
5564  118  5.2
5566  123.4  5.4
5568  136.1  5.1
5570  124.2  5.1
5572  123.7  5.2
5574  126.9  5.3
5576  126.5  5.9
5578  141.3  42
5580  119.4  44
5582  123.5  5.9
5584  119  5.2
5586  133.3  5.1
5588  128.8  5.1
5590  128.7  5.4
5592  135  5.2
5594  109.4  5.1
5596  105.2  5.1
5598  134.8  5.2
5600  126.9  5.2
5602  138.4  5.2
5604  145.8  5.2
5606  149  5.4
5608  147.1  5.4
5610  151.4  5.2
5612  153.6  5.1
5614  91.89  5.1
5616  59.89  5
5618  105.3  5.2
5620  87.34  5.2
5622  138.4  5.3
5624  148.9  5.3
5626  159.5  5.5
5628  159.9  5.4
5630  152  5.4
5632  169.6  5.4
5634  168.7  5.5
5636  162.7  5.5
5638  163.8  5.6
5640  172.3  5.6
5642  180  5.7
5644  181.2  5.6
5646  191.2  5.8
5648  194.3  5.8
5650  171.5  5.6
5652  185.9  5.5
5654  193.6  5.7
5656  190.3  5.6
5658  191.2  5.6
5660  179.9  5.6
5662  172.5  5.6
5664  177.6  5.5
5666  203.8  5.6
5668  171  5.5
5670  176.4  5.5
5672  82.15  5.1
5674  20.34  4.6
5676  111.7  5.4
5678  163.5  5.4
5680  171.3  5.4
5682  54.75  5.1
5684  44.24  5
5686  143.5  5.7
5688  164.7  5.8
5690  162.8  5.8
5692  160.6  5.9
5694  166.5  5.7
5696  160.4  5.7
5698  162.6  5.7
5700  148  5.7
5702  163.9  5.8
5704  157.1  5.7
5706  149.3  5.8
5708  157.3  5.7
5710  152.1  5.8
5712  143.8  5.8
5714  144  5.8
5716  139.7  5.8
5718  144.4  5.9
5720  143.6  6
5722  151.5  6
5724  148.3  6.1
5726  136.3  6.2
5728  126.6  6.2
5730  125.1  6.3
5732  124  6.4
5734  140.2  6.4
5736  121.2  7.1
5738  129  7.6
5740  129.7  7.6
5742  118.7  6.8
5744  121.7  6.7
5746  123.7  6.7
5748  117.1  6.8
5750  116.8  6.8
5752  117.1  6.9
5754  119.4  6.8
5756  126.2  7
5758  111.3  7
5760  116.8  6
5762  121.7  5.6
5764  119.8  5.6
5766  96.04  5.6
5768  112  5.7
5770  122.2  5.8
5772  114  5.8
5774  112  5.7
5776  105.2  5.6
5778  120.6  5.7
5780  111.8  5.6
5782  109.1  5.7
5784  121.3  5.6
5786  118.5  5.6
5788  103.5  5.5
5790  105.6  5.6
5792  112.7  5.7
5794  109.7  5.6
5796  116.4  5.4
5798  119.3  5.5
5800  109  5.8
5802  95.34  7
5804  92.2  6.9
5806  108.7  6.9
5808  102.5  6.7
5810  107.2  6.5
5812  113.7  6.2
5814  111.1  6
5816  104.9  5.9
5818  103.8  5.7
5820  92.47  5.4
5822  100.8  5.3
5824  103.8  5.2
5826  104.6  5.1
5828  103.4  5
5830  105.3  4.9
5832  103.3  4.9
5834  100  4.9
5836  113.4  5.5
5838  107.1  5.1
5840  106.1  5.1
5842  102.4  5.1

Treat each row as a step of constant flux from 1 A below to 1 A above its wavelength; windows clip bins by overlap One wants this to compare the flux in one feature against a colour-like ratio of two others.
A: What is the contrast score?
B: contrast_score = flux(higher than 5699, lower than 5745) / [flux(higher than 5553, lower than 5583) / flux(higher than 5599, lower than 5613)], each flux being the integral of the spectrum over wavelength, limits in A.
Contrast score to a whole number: 3567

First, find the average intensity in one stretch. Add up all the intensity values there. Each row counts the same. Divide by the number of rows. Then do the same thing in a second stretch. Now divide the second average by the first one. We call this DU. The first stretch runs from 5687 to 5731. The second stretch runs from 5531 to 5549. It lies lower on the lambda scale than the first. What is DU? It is 0.75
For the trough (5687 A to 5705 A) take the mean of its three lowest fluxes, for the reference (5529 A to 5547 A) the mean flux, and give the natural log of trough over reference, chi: 0.4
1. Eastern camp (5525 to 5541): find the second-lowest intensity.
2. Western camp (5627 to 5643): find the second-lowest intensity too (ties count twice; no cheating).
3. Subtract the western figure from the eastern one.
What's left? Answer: -70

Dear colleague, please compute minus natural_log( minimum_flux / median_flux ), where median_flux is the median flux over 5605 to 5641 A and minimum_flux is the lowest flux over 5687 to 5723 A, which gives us 0.1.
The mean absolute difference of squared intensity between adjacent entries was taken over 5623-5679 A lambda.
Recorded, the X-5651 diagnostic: 4922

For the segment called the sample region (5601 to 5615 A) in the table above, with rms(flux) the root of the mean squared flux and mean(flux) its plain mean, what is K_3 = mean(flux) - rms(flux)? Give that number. -1.4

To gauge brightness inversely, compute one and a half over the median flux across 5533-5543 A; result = 0.0136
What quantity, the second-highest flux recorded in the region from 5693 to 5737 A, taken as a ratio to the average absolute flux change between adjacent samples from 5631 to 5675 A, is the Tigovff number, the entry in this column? 10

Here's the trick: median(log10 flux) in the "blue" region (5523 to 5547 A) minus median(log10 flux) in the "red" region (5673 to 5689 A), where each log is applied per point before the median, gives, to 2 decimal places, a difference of -0.07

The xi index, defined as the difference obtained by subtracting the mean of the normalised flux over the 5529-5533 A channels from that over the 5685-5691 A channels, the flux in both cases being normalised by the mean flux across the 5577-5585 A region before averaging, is 0.48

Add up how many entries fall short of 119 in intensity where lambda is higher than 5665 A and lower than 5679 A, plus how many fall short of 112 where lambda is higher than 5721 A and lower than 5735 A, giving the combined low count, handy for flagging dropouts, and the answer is 3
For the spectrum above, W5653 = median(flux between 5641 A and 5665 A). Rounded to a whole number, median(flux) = 184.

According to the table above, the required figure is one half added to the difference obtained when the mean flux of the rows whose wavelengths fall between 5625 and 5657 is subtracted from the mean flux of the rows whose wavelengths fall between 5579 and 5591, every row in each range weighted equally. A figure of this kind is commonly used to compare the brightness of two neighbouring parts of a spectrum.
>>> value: -49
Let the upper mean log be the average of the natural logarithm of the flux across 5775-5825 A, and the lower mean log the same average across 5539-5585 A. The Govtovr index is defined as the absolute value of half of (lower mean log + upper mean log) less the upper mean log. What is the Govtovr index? 0.051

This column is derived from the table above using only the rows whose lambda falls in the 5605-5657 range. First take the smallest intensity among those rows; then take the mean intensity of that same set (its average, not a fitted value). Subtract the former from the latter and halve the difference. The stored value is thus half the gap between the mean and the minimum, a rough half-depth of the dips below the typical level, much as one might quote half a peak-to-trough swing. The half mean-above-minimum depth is 48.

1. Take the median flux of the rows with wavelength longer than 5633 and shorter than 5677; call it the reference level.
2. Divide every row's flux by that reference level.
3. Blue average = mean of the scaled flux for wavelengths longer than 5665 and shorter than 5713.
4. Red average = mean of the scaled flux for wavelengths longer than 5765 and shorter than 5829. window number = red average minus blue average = -0.19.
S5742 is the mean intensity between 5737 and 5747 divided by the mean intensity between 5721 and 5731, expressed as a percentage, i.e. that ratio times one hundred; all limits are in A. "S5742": 91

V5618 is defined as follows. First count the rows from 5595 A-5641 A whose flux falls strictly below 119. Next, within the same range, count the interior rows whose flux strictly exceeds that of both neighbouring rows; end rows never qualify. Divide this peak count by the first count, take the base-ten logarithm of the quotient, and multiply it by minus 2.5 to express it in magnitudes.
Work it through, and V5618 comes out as -0.2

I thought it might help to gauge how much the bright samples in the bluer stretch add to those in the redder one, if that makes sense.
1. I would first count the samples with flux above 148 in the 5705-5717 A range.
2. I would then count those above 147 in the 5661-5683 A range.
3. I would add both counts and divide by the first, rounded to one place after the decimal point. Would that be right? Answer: 3.3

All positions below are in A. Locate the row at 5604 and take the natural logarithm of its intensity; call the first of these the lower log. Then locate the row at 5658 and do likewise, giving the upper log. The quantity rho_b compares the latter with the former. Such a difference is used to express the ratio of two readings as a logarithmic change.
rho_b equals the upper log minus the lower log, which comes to 0.27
